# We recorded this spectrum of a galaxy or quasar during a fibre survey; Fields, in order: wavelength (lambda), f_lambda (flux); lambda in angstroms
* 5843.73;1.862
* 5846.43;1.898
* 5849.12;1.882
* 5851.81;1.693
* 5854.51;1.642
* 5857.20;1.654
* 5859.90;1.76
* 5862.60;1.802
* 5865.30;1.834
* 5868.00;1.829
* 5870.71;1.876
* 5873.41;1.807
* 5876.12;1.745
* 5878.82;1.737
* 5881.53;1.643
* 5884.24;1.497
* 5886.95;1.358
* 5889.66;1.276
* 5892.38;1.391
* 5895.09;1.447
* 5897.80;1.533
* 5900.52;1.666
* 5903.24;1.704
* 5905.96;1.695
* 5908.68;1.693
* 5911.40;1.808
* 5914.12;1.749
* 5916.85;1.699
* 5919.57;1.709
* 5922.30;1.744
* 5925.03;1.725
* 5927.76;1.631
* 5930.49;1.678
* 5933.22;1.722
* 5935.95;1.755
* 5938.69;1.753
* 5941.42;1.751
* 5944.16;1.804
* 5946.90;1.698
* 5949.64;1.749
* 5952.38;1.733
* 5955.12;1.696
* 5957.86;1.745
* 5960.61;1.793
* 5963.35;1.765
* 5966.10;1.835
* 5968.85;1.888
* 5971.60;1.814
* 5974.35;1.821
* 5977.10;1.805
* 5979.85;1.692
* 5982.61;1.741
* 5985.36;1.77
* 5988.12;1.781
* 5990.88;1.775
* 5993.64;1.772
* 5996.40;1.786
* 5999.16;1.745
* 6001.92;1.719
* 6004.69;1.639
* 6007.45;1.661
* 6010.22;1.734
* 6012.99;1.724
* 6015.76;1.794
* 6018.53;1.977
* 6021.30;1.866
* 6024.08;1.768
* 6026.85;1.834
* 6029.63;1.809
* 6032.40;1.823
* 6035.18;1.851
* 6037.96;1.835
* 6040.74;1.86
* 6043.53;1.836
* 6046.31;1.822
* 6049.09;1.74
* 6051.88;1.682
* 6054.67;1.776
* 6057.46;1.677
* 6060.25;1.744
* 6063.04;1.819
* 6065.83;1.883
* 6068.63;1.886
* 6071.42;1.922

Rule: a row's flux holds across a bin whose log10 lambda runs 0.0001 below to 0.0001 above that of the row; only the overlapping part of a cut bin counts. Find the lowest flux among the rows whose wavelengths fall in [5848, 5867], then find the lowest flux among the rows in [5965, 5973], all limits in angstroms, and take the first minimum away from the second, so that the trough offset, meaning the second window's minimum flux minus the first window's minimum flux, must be 0.17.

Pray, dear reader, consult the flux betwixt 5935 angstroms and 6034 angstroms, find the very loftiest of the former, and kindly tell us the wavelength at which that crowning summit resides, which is 6018.53 angstroms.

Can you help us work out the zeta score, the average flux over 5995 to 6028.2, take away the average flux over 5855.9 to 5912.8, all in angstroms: 0.12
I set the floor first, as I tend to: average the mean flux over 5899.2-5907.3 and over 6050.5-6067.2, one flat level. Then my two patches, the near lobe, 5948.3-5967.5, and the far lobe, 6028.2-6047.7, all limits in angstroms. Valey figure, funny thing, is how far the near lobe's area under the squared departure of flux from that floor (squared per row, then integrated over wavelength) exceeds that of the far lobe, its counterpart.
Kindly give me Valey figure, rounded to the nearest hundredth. -0.18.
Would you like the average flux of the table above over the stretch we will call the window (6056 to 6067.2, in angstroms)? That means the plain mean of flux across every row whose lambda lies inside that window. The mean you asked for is 1.781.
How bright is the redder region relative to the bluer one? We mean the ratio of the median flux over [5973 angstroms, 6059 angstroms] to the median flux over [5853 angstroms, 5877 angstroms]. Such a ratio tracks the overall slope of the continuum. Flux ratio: 0.99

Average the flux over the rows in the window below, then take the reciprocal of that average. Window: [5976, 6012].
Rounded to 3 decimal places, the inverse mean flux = 0.575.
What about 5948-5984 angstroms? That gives 0.563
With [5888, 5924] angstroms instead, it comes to 0.616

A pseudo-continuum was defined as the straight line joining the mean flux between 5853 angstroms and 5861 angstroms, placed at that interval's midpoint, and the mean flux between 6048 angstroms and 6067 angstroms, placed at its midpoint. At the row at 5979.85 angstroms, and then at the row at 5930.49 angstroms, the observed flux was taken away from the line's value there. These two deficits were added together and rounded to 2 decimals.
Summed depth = 0.07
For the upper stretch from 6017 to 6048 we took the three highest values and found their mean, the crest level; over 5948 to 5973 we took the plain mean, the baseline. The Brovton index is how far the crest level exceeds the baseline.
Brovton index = 0.12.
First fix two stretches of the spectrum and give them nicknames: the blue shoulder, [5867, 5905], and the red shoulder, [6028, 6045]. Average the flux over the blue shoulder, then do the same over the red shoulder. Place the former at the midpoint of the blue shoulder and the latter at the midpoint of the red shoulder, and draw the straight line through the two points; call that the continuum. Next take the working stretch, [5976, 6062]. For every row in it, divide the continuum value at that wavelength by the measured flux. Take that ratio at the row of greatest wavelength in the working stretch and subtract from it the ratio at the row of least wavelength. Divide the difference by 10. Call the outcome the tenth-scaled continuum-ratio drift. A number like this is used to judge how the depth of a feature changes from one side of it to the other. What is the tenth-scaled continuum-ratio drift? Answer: 0.011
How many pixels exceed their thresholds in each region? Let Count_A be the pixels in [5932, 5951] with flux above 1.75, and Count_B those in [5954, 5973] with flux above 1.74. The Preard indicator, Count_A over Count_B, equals 0.67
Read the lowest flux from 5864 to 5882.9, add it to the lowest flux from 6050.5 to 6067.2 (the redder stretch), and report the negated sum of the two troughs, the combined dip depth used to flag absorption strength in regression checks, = -3.32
